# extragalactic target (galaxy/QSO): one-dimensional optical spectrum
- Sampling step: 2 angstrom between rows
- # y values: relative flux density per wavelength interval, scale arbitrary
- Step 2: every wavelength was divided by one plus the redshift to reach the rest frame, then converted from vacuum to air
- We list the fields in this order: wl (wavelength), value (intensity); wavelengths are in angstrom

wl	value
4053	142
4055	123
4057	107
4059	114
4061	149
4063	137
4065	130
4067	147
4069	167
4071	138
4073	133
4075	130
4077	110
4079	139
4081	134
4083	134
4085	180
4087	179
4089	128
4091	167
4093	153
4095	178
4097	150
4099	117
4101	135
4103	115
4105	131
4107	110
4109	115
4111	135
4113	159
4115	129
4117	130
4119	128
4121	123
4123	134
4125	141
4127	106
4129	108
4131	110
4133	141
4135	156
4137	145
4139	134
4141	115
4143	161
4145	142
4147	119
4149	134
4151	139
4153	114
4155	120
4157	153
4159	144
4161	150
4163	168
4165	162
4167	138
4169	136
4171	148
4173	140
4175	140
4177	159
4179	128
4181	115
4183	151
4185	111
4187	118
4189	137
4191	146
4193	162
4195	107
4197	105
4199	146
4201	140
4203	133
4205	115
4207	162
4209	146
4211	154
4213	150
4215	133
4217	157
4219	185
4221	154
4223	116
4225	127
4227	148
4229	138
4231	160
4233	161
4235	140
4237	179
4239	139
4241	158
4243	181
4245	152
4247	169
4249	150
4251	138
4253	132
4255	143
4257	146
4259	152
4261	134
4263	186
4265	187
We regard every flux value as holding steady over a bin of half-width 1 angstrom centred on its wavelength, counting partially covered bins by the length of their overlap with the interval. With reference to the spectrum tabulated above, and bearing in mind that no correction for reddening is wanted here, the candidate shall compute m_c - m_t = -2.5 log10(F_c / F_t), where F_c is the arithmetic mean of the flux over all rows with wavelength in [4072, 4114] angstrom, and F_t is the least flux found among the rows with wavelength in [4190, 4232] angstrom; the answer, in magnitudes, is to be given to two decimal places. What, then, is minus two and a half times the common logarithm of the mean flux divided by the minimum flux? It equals -0.31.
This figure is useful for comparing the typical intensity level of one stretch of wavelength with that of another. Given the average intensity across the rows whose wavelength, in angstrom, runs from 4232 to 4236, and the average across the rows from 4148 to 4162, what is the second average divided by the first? 0.91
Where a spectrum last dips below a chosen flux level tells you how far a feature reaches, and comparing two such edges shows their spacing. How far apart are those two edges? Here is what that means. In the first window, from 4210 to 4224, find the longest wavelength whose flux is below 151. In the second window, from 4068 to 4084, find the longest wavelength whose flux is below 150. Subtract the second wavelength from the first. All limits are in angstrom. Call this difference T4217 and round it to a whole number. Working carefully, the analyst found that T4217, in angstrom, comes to 140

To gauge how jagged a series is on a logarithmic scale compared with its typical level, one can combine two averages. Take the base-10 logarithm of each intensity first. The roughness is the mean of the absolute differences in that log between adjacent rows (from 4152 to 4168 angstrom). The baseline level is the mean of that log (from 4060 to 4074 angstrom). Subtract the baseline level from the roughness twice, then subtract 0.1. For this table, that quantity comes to -4.36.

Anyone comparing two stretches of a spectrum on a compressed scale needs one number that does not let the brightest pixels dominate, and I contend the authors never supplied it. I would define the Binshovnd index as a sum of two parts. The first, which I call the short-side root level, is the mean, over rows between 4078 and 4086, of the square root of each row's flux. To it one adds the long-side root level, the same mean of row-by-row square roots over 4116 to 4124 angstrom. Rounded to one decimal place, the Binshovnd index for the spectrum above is 23.4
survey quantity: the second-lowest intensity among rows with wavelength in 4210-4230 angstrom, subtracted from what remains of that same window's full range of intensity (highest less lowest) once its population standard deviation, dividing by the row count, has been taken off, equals -76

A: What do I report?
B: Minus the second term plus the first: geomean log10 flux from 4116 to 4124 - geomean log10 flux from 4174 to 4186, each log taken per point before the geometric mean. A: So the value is -0.013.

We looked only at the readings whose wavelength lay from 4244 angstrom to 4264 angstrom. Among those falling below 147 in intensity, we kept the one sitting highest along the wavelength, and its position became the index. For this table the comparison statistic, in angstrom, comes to 4261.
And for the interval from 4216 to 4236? 4235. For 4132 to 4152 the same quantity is 4151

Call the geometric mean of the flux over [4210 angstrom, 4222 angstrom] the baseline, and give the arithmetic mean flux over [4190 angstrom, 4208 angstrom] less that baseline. -20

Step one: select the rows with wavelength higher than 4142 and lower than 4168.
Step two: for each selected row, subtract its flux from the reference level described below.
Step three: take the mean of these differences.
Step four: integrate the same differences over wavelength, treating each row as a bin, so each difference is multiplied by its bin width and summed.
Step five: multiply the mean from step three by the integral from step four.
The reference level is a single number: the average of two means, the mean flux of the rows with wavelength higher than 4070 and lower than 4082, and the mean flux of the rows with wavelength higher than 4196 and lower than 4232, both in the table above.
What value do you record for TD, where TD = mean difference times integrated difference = 690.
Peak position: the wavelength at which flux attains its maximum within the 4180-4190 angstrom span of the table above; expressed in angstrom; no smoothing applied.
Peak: 4183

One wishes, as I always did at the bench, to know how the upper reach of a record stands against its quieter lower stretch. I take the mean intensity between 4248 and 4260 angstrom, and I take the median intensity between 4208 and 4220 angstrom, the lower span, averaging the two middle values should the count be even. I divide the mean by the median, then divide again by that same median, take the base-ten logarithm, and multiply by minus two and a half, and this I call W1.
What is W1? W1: 5.52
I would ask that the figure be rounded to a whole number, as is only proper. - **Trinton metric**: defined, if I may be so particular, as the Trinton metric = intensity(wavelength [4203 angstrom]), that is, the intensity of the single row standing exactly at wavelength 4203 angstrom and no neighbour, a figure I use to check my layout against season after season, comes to 133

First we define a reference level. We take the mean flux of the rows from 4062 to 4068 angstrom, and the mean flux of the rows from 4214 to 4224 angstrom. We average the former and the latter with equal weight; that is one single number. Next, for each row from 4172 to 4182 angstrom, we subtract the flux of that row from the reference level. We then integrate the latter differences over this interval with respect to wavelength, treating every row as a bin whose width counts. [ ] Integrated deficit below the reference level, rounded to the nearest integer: 71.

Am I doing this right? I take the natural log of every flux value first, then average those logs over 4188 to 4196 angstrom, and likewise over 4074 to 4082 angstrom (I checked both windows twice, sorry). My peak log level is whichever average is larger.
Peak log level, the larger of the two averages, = 4.92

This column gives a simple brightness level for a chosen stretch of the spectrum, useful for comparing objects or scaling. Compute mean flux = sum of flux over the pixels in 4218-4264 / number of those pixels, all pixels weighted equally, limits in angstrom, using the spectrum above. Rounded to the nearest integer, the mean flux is 152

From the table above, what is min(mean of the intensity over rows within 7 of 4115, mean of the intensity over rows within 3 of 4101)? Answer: 122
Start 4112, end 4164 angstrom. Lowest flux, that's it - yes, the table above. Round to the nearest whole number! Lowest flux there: 106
